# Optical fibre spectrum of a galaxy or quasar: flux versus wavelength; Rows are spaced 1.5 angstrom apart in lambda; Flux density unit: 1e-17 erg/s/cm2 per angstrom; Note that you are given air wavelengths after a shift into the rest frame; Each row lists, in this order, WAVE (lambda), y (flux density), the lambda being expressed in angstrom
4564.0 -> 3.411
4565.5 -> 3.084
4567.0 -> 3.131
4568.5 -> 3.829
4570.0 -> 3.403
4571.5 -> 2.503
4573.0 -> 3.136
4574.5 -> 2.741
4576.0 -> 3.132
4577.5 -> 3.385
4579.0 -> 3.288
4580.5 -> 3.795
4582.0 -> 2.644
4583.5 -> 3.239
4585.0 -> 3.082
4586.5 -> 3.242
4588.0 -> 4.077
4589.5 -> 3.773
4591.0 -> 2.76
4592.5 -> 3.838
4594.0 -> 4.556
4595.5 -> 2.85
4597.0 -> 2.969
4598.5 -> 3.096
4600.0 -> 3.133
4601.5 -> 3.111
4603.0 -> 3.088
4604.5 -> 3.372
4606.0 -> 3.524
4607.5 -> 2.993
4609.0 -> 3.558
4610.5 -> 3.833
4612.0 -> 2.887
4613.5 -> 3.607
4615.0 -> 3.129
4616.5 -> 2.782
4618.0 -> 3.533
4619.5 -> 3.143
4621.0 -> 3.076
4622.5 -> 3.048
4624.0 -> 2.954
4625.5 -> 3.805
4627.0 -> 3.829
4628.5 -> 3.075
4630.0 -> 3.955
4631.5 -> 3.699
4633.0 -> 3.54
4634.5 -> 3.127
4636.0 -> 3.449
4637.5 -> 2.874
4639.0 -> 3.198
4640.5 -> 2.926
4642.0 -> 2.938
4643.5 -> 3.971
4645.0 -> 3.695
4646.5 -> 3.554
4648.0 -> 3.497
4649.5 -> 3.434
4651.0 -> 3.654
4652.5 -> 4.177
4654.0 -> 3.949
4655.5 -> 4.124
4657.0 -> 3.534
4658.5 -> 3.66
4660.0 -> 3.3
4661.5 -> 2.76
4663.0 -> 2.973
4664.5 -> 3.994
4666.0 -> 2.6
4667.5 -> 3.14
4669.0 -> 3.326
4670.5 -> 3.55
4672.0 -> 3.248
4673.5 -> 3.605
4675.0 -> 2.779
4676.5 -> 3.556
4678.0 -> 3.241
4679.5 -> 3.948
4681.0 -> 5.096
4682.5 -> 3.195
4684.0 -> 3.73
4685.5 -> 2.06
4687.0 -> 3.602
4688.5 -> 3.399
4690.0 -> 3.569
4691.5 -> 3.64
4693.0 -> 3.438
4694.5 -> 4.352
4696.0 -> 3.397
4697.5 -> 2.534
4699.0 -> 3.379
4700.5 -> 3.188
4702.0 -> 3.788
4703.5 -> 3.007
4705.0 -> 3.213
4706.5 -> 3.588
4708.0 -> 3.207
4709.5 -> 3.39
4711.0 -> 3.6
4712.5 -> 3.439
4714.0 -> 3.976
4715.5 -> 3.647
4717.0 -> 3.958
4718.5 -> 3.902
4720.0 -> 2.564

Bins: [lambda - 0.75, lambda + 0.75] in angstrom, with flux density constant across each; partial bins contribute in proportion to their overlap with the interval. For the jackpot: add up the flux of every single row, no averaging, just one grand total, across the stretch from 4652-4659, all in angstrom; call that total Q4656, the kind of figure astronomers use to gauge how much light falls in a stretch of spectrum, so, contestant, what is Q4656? 19.4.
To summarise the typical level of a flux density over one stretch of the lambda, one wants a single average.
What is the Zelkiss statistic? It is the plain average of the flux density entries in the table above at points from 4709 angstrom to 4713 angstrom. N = 3.48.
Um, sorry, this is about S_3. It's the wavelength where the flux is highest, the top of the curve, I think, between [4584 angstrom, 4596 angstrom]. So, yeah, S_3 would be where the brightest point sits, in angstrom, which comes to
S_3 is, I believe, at 4594.0 angstrom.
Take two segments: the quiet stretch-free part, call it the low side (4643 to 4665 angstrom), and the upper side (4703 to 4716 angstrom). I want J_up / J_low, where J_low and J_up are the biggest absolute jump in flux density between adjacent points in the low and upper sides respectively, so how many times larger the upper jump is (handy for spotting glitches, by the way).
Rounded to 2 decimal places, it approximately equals 0.53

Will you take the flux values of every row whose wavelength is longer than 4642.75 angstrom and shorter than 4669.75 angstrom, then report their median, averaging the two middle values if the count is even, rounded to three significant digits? 3.54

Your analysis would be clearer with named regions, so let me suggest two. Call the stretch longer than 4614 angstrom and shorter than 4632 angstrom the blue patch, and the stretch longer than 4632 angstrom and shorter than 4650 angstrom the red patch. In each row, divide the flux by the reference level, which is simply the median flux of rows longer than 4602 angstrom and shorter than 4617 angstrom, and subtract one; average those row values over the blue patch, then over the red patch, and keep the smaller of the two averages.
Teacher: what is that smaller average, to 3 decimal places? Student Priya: 0.026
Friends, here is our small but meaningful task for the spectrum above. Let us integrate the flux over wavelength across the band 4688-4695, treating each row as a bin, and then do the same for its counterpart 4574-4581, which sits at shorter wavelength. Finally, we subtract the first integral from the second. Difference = -3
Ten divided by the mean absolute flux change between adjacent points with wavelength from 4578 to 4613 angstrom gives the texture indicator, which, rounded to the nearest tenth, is 19.5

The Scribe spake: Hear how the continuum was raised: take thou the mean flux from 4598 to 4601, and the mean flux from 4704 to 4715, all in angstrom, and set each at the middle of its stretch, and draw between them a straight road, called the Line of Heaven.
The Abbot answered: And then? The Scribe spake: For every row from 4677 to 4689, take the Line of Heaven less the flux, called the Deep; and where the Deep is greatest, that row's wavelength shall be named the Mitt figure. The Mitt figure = 4685.5 angstrom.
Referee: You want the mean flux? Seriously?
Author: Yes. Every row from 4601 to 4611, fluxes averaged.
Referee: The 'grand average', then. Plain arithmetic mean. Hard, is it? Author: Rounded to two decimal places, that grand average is 3.35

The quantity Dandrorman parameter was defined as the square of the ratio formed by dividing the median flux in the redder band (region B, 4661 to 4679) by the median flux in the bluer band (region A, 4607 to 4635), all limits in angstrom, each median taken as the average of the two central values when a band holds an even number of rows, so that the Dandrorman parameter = 1.07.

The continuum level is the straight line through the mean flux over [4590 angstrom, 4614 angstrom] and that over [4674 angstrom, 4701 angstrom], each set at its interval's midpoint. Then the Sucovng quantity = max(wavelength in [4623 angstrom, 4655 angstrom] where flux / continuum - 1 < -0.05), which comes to 4642.0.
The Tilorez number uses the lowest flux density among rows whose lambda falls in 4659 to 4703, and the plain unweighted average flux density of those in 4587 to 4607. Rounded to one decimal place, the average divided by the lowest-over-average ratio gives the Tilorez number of 5.6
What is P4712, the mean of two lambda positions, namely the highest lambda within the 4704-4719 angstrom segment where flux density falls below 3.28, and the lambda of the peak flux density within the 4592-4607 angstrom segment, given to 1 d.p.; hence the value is 4651.0 angstrom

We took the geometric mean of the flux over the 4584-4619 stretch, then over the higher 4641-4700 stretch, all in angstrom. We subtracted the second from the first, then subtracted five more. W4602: -5.12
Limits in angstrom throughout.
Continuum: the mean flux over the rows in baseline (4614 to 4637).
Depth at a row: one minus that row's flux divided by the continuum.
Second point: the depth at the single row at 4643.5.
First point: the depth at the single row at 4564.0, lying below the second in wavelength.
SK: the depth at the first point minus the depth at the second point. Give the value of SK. 0.17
